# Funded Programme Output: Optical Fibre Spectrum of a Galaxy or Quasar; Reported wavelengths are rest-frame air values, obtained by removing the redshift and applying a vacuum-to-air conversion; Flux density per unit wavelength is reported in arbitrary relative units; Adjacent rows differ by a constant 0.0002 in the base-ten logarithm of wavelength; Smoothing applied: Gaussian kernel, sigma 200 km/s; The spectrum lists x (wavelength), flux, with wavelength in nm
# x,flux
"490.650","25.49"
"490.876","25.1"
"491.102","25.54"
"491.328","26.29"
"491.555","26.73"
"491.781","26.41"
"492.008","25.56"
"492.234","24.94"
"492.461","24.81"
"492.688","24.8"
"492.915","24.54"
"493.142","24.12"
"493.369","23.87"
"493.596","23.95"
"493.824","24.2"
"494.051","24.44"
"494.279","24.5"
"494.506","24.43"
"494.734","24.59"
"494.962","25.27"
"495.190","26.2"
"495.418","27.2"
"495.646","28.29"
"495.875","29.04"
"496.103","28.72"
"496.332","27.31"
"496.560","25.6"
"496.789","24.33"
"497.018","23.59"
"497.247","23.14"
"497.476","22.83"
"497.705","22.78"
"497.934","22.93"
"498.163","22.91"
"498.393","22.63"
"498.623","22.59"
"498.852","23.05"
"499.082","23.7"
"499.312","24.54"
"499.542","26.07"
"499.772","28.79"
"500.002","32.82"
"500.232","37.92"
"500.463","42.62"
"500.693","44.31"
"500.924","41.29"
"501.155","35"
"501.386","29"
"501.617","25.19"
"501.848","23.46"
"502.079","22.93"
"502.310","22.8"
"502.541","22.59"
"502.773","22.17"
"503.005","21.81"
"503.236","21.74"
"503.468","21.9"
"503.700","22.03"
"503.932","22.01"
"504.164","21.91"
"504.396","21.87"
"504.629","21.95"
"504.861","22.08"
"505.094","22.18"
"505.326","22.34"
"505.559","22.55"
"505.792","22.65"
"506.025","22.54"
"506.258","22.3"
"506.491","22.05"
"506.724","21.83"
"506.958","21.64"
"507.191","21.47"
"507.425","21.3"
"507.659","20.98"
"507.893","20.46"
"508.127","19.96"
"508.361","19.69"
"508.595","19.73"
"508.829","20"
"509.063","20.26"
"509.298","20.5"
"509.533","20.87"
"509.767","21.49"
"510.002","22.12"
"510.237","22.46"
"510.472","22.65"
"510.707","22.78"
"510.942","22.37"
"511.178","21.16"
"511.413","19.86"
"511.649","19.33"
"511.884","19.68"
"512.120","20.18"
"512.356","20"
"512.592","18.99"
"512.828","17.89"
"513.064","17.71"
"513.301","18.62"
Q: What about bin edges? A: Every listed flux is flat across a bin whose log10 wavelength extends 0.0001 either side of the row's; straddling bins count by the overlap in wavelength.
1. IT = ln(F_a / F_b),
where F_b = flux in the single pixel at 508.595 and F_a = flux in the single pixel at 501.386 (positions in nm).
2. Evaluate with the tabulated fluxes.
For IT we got 0.39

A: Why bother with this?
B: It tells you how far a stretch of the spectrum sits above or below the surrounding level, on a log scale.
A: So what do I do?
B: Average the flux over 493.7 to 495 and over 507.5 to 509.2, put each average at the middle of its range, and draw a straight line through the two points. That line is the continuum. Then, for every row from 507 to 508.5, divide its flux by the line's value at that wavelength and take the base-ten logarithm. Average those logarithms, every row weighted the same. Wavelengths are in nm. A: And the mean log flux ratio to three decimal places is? 0.006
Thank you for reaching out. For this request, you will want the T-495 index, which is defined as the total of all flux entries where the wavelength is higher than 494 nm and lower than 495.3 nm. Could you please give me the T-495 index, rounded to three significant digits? 149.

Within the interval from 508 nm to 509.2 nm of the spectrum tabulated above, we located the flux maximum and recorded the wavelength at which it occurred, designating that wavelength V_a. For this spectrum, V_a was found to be 509.063 nm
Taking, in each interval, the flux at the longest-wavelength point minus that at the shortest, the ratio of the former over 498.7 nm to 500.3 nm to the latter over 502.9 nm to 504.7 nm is 106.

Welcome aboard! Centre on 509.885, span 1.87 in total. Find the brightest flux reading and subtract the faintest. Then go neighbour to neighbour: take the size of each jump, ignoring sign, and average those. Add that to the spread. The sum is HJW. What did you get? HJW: 2.9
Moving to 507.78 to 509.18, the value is 1.0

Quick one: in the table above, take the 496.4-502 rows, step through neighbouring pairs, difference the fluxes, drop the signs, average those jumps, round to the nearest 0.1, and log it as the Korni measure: 2.0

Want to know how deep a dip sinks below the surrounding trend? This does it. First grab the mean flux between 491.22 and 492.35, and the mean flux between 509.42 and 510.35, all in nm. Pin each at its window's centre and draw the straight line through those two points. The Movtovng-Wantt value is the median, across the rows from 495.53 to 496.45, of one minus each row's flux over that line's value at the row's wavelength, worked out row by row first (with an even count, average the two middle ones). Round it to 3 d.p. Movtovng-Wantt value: -0.139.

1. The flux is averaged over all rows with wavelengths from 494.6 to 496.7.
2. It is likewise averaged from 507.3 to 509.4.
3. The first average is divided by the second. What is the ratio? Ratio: 1.3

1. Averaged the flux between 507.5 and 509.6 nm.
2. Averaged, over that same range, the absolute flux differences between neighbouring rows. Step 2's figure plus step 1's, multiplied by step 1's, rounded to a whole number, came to 417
